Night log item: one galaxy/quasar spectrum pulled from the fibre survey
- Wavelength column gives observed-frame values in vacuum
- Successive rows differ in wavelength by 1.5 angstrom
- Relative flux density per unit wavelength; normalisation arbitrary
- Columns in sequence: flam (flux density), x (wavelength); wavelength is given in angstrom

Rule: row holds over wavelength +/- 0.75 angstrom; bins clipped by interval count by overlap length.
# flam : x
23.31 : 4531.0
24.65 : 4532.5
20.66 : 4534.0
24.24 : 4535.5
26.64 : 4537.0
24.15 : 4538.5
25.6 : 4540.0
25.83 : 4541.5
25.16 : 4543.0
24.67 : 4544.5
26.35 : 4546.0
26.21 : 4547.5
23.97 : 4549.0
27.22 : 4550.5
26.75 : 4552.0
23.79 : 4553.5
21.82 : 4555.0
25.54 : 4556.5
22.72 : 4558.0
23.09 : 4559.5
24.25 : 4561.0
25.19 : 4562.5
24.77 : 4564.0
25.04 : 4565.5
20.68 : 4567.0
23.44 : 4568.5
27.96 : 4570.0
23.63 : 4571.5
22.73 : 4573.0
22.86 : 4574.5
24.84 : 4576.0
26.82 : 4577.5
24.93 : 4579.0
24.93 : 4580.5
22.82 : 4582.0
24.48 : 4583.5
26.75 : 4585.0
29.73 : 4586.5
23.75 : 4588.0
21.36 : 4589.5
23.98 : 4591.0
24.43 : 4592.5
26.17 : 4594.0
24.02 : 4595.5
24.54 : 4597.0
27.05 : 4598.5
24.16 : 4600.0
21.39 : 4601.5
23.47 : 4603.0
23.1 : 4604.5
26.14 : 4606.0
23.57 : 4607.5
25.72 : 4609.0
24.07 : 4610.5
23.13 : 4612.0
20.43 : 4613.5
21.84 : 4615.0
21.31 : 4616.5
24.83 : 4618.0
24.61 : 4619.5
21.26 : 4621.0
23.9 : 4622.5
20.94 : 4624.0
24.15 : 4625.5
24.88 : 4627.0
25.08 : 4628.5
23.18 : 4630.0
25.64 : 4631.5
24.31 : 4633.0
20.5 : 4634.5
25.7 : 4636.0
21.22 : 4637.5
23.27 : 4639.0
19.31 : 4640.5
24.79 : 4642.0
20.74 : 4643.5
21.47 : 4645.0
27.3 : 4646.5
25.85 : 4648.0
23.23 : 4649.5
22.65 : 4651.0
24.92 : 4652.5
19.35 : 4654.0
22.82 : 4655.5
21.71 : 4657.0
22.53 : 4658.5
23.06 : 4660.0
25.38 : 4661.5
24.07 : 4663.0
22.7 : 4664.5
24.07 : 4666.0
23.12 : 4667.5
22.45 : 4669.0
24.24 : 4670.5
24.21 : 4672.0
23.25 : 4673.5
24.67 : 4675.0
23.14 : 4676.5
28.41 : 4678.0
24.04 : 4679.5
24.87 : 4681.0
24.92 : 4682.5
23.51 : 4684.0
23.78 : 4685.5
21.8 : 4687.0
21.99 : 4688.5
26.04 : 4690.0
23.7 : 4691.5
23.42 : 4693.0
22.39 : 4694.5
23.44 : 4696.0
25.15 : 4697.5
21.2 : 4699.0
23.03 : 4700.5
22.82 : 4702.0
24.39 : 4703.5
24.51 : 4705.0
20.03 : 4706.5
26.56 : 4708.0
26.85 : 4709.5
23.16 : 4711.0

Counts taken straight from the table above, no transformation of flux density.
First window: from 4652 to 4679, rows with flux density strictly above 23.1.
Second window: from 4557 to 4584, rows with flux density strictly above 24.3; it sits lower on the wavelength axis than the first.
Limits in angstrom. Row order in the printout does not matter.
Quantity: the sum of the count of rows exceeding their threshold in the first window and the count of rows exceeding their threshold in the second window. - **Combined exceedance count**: 20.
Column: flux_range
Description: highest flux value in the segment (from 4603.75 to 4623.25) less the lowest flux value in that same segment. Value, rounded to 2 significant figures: 5.7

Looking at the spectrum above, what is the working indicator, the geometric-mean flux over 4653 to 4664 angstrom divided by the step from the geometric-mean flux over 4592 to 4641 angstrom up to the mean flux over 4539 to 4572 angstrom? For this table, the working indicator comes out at 18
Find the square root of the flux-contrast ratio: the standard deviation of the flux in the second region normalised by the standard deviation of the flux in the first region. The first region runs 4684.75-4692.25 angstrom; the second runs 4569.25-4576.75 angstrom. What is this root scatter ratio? 1.1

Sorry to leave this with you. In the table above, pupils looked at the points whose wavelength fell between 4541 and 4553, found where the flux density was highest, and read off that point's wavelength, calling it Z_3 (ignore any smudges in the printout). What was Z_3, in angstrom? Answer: 4550.5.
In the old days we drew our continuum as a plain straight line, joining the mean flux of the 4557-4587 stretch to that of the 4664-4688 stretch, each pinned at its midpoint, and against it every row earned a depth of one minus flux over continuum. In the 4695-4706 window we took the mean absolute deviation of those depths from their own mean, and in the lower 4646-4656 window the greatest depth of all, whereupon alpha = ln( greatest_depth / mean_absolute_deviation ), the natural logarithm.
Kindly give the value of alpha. 1.5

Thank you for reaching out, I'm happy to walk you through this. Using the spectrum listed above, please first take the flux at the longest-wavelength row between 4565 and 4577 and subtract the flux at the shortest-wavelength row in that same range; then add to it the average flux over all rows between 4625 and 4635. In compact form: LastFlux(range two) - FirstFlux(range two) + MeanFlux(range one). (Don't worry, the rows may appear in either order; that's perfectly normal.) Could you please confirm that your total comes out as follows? 23.8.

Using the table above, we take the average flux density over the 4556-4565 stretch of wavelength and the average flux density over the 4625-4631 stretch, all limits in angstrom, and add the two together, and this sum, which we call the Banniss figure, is 48.6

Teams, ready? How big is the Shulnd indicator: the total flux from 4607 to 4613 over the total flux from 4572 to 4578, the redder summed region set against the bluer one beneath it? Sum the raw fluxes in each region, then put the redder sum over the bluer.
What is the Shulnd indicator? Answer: 0.99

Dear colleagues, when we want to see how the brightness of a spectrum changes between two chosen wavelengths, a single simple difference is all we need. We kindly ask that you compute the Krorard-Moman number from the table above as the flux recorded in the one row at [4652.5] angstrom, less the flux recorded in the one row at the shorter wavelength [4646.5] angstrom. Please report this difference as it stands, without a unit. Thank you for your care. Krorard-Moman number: -2.4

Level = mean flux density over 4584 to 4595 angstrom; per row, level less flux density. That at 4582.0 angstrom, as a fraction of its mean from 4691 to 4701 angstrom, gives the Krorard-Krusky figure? 1.2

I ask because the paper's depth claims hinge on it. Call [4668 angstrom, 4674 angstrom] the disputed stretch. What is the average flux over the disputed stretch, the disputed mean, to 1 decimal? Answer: 23.5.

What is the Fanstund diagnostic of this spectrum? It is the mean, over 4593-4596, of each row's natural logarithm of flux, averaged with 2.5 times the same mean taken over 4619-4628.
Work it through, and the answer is 5.54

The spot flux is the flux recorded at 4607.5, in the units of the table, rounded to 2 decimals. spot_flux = 23.57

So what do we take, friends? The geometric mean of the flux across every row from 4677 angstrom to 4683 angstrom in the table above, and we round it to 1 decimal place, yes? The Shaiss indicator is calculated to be 25.5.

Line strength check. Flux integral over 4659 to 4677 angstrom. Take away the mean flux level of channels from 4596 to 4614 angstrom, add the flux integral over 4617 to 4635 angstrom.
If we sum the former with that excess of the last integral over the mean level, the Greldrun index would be 828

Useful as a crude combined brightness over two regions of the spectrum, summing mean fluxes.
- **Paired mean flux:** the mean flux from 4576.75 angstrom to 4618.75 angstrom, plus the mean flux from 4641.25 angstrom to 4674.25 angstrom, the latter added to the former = 47.6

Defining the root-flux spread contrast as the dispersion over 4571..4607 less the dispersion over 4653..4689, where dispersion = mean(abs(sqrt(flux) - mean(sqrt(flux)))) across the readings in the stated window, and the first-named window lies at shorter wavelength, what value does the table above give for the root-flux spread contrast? 0.020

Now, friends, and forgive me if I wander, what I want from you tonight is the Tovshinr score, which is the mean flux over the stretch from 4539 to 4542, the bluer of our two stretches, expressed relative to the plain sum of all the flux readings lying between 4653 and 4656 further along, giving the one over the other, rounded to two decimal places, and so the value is 0.61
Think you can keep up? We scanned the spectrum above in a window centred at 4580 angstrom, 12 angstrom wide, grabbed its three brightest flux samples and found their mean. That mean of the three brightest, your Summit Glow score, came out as 26.2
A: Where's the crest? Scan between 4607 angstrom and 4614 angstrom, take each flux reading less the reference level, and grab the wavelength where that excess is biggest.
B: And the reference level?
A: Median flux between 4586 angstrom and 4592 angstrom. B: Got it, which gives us 4609.0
